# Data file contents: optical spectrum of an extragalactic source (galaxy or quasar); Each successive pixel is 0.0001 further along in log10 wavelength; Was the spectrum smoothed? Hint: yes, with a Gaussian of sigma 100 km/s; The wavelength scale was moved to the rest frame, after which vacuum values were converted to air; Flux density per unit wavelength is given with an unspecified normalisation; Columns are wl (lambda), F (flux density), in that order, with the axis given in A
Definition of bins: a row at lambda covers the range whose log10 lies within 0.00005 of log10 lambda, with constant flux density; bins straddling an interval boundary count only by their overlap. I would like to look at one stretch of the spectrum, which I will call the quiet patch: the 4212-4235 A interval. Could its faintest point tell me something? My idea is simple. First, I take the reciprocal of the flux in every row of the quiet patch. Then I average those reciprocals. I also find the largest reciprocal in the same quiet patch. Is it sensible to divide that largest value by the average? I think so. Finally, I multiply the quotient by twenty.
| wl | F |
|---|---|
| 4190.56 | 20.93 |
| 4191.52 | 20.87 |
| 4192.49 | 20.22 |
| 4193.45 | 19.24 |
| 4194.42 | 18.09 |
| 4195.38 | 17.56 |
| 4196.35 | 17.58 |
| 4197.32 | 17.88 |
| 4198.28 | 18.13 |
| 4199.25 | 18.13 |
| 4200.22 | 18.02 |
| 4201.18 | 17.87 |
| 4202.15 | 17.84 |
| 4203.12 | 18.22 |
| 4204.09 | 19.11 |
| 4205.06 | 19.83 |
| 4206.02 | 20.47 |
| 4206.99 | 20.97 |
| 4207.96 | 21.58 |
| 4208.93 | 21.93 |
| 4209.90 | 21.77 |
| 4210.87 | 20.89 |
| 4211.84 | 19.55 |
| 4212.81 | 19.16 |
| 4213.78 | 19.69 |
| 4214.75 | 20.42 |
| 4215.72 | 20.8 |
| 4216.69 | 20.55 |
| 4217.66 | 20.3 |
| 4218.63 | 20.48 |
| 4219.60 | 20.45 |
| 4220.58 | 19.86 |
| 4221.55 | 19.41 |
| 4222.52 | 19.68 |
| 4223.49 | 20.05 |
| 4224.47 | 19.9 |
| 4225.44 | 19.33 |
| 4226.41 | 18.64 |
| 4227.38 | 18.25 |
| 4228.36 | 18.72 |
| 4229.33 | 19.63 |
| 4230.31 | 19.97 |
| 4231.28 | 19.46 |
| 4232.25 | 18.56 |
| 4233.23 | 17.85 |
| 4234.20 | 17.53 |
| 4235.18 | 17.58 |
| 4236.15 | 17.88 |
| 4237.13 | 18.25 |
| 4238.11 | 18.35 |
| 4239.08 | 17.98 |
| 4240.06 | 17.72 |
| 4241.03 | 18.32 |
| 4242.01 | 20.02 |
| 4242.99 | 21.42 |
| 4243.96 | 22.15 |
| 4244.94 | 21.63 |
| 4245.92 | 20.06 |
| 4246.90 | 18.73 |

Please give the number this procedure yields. 22.2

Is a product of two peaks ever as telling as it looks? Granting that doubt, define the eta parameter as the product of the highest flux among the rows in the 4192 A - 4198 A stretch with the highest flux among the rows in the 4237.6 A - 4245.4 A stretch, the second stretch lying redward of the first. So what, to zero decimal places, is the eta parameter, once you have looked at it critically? 448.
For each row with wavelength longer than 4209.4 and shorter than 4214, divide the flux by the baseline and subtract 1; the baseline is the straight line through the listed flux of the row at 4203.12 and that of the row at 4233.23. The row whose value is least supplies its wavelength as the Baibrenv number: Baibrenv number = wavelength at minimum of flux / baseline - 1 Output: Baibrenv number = 4212.81 A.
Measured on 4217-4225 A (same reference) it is 4221.55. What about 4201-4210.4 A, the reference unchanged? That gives 4202.15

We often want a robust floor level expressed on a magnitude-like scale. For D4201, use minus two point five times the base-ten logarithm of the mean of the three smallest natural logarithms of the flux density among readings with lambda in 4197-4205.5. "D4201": -1.15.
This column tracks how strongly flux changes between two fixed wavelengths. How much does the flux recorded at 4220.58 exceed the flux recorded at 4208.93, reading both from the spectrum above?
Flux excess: -2.1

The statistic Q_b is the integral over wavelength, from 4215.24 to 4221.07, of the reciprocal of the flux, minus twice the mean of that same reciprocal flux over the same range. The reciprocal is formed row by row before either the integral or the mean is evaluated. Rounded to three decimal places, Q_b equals 0.188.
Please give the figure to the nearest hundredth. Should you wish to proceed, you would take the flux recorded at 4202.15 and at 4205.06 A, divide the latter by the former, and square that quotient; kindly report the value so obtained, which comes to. 1.24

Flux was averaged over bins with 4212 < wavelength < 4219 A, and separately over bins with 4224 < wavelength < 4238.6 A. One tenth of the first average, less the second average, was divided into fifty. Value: -3.00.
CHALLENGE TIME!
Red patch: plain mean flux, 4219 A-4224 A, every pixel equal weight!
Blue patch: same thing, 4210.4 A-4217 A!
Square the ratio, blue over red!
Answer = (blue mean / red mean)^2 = 1.03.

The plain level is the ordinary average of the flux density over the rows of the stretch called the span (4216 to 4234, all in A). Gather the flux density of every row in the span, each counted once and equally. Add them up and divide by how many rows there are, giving 19.5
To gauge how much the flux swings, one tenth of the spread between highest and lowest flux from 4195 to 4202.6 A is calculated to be 0.06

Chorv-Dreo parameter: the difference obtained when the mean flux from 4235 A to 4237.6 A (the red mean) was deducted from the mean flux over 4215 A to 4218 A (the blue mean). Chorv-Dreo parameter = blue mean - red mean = 2.6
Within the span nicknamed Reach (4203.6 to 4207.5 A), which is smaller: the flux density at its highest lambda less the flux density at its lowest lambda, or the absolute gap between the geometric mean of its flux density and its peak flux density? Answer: 0.89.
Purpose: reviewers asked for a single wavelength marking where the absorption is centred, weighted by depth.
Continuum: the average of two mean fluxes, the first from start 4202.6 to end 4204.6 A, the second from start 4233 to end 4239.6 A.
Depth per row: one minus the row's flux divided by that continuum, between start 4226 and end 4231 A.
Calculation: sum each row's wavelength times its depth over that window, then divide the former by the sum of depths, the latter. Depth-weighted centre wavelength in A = 4229.4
